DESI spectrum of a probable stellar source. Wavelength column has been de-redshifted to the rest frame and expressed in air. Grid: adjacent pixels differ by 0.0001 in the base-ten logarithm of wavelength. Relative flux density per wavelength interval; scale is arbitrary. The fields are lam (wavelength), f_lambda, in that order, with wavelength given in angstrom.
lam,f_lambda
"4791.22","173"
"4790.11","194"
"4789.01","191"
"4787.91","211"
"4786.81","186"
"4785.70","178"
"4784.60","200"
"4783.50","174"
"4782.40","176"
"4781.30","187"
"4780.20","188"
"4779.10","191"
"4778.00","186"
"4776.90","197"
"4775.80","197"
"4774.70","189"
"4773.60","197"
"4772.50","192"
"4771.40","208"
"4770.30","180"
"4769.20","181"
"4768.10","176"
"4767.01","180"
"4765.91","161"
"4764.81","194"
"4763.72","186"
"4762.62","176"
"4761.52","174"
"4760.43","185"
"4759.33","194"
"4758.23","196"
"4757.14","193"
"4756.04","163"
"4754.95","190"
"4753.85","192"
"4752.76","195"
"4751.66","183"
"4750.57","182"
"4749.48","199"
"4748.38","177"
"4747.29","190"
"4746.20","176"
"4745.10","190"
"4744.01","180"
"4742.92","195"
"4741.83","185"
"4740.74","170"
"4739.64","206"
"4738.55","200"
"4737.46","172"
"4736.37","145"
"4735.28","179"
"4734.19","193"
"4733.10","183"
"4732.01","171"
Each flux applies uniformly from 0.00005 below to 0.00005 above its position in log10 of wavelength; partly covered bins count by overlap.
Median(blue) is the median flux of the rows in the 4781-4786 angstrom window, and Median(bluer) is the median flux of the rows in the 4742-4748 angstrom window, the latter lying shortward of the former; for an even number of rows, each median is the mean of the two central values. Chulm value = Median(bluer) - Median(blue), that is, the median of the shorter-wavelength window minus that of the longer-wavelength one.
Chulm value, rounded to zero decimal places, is 12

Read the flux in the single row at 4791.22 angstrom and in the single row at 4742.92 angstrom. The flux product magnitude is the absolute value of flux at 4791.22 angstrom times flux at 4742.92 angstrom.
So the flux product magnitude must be 33735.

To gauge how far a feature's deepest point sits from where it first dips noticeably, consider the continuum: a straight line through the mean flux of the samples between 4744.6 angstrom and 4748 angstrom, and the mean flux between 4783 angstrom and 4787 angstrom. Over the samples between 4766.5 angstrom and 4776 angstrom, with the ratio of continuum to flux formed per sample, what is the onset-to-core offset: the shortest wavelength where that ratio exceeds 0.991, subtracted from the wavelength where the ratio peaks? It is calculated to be 1.1 angstrom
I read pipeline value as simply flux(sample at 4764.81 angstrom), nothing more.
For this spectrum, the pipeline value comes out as 194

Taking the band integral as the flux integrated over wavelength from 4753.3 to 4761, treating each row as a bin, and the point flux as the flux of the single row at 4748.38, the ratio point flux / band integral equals 0.123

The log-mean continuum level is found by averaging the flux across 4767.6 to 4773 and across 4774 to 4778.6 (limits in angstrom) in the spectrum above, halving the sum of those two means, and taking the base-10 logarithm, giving 2.278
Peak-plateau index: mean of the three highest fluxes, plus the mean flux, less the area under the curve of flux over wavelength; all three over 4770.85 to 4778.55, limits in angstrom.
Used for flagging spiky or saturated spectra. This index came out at -1106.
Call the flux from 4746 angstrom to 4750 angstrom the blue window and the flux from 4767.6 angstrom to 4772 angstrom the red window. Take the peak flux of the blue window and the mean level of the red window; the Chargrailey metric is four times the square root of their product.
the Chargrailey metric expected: 770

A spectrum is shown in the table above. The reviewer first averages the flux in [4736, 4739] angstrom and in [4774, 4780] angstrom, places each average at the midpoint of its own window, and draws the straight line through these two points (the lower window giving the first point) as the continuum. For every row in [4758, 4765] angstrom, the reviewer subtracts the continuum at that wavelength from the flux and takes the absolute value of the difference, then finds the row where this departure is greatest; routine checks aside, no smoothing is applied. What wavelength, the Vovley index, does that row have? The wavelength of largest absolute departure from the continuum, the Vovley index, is 4758.23 angstrom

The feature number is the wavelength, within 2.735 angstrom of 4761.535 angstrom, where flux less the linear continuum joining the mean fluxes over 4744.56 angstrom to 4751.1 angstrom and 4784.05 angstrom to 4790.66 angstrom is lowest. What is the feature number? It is 4761.52 angstrom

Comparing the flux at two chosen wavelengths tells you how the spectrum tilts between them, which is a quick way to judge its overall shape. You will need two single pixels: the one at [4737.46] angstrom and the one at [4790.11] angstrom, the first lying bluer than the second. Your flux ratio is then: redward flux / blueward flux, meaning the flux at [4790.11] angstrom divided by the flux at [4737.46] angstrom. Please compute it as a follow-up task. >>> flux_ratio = 1.13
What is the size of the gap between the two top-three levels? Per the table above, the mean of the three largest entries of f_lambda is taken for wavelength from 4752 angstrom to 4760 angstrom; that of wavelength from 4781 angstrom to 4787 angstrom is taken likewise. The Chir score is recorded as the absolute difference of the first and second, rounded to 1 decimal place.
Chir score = 4.0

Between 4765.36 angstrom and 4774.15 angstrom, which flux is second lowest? 176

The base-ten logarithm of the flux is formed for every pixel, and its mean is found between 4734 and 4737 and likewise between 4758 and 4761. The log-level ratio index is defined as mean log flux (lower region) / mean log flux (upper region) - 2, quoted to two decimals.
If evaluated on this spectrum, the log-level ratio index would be -1.02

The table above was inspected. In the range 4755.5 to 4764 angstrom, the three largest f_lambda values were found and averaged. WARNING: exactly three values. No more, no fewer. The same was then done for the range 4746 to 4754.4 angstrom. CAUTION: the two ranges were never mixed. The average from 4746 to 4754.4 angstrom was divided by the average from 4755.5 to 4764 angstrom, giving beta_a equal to 1.01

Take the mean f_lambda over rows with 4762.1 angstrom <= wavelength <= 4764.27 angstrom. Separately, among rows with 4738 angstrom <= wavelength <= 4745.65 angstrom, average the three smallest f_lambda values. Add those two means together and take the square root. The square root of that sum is 19.0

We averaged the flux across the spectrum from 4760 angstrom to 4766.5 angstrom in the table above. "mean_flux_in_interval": 179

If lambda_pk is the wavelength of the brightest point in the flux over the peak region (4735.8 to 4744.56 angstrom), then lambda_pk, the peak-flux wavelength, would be 4739.64 angstrom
